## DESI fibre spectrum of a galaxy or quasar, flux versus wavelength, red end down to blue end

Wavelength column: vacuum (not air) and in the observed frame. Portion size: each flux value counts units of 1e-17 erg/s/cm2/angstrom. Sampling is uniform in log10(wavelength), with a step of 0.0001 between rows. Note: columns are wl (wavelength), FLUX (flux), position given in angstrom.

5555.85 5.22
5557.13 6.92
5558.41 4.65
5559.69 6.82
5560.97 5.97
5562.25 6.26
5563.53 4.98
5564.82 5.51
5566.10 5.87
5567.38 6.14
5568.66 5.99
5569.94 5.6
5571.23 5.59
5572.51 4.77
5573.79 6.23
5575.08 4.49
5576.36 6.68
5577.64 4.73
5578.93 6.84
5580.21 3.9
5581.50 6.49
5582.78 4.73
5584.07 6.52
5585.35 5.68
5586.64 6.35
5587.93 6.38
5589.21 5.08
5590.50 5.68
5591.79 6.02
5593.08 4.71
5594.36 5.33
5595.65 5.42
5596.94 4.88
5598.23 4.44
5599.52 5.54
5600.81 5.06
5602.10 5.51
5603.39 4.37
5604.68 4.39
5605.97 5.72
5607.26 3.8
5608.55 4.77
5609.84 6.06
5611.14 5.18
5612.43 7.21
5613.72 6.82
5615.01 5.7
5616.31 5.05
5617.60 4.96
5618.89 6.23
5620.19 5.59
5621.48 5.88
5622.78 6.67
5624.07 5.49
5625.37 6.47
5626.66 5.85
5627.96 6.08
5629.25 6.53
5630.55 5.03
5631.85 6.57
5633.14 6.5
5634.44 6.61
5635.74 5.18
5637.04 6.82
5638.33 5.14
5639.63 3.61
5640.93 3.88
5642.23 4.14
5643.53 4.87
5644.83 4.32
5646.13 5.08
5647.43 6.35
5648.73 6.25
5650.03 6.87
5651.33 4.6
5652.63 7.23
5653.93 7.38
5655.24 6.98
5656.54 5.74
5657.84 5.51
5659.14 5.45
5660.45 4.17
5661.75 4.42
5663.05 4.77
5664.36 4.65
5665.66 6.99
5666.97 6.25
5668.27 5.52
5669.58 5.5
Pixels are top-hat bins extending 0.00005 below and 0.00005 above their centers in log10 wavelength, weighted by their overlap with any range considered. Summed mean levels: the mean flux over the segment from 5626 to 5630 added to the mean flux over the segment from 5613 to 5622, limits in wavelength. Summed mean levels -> 11.9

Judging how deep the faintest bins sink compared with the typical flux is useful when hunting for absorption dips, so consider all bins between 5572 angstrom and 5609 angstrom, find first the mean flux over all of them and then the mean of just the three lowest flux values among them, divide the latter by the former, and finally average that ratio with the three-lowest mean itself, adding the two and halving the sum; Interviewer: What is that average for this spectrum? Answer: 2.39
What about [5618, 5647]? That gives 2.29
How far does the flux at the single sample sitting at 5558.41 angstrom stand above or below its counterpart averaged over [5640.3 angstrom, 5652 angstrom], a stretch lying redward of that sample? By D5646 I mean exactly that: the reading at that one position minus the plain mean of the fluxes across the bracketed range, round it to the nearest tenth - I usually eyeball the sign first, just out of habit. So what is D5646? -0.5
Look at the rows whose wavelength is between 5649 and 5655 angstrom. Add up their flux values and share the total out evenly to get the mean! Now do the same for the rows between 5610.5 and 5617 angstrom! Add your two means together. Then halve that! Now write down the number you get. 6.26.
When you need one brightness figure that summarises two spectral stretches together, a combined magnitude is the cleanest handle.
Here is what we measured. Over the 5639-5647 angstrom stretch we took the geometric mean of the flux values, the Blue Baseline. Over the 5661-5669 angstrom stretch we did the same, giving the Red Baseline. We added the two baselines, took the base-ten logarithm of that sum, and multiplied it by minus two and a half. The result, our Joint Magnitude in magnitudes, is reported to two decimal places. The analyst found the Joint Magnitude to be -2.46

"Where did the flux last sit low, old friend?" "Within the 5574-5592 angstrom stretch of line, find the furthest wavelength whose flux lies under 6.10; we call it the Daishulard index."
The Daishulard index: 5591.79 angstrom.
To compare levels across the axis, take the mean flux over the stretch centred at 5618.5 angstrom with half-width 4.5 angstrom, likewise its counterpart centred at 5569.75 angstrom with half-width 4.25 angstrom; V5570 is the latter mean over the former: 1.00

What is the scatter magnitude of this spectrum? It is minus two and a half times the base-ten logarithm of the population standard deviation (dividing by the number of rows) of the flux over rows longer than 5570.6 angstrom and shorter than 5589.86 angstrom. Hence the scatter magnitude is 0.1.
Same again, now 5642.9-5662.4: -0.1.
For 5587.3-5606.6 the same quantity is 0.6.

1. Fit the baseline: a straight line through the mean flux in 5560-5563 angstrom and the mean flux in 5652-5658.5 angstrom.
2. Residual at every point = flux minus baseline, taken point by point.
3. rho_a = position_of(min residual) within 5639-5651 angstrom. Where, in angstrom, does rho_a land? 5639.63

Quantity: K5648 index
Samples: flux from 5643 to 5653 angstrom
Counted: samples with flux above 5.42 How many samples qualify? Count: 4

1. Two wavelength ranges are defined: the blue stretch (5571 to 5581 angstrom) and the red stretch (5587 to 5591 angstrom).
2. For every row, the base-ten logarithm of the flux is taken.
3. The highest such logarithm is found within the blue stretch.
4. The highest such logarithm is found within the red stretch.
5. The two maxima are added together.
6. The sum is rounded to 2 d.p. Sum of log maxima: 1.64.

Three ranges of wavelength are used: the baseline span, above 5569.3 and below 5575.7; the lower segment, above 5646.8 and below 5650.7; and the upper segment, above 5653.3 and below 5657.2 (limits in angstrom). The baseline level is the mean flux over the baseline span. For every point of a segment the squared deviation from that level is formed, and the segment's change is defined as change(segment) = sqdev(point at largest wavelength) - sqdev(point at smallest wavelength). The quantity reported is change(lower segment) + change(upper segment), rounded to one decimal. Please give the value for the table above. -2.7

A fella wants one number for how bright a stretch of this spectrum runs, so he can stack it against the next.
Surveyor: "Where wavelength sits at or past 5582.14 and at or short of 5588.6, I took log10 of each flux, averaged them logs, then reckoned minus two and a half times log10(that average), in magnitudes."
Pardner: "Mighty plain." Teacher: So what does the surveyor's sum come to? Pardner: 0.283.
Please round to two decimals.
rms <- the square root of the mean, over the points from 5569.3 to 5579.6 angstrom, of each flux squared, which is 5.68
